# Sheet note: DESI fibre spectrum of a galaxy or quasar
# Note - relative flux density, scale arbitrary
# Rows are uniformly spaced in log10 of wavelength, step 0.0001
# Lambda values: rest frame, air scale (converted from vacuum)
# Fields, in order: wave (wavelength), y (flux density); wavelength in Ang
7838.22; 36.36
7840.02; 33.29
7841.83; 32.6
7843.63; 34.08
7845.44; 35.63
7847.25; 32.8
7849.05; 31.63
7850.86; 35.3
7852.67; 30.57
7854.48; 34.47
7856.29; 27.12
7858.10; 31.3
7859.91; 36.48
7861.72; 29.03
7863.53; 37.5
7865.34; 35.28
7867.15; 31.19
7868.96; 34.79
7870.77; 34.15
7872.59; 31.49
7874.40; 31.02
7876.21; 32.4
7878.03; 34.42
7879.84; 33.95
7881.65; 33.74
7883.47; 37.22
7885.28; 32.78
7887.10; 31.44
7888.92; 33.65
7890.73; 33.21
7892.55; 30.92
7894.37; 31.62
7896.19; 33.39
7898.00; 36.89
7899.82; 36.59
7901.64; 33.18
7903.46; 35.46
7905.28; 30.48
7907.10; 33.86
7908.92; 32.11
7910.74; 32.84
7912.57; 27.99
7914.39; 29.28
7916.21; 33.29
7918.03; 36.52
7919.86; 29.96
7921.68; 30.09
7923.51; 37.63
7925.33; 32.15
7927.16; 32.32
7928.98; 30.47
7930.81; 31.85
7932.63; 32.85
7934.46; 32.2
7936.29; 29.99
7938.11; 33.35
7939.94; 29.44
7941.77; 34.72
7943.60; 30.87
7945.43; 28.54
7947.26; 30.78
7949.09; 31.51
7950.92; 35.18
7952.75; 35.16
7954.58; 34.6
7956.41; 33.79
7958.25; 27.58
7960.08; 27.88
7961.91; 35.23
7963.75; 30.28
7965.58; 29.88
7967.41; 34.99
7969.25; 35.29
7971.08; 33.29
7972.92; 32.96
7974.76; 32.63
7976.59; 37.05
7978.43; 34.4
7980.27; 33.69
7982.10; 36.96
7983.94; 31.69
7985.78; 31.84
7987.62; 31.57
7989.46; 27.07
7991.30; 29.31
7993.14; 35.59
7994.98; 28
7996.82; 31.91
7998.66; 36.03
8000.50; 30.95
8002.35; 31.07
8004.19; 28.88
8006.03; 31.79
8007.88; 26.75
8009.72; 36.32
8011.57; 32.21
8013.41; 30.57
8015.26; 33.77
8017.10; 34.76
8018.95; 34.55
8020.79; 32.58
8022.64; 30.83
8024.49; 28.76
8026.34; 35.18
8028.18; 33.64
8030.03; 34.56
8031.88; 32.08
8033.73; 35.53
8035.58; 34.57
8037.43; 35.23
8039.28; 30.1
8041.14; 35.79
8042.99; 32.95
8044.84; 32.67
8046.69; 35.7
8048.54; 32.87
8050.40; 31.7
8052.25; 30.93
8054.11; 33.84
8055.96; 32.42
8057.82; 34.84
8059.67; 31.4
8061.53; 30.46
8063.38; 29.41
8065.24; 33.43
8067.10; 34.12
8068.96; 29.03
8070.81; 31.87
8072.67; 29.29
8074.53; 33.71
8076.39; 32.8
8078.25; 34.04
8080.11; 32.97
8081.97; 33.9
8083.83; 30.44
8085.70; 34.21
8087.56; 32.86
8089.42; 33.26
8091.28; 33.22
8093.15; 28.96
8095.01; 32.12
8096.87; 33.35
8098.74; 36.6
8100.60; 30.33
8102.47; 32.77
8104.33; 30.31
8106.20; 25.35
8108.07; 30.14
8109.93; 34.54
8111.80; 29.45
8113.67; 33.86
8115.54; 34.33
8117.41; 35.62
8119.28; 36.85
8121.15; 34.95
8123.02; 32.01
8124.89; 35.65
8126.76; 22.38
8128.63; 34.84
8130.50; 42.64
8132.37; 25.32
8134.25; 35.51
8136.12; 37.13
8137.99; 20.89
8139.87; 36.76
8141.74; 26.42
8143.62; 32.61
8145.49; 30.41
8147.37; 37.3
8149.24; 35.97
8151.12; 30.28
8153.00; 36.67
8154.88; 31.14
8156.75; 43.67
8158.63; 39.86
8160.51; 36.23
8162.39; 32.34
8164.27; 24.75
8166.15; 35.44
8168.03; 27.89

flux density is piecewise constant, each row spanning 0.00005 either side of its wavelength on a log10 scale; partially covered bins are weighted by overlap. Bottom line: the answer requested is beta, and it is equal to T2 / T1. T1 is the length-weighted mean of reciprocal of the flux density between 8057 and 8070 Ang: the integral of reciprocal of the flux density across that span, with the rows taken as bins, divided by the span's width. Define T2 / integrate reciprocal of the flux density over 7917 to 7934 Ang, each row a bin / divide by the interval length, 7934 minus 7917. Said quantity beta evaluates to 0.97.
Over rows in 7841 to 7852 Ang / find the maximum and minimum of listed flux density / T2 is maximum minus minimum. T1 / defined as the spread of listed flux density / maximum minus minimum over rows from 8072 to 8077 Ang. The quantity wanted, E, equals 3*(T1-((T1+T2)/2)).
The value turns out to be 1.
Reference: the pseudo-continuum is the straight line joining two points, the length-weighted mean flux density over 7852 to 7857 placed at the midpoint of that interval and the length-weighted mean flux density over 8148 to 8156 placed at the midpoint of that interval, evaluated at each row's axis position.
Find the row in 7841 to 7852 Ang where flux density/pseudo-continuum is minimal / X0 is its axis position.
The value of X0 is 7849.05 Ang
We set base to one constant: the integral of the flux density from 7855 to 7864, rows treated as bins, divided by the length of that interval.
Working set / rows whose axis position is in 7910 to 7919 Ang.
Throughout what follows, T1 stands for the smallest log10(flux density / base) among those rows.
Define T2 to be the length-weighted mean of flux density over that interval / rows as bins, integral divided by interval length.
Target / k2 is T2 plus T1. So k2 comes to 31.9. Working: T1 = -0.060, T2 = 31.9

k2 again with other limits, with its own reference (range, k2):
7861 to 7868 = 33.3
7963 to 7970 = 32.6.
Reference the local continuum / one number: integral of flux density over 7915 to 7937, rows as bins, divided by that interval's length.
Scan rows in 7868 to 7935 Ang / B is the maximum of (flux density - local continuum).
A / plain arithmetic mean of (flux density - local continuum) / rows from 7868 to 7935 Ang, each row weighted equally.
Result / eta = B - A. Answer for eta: 4.7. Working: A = 0.5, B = 5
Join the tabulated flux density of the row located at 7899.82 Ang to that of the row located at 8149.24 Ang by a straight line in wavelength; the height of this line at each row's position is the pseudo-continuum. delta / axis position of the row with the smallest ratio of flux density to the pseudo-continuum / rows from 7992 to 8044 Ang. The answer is 8007.88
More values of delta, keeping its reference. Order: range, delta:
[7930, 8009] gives 8007.88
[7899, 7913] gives 7912.57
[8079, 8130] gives 8126.76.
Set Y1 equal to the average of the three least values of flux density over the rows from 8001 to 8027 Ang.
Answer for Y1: 28.1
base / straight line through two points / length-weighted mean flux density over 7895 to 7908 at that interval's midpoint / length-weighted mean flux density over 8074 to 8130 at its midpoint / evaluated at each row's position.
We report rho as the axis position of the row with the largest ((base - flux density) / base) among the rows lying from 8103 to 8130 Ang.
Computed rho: 8126.76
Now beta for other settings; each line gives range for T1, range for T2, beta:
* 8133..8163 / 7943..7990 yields 1.02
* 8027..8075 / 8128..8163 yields 0.99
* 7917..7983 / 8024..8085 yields 0.99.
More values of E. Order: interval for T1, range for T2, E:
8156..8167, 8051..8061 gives 23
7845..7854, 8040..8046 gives 3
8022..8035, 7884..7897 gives 6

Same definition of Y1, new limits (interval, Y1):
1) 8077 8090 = 32.1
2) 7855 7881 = 29.1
